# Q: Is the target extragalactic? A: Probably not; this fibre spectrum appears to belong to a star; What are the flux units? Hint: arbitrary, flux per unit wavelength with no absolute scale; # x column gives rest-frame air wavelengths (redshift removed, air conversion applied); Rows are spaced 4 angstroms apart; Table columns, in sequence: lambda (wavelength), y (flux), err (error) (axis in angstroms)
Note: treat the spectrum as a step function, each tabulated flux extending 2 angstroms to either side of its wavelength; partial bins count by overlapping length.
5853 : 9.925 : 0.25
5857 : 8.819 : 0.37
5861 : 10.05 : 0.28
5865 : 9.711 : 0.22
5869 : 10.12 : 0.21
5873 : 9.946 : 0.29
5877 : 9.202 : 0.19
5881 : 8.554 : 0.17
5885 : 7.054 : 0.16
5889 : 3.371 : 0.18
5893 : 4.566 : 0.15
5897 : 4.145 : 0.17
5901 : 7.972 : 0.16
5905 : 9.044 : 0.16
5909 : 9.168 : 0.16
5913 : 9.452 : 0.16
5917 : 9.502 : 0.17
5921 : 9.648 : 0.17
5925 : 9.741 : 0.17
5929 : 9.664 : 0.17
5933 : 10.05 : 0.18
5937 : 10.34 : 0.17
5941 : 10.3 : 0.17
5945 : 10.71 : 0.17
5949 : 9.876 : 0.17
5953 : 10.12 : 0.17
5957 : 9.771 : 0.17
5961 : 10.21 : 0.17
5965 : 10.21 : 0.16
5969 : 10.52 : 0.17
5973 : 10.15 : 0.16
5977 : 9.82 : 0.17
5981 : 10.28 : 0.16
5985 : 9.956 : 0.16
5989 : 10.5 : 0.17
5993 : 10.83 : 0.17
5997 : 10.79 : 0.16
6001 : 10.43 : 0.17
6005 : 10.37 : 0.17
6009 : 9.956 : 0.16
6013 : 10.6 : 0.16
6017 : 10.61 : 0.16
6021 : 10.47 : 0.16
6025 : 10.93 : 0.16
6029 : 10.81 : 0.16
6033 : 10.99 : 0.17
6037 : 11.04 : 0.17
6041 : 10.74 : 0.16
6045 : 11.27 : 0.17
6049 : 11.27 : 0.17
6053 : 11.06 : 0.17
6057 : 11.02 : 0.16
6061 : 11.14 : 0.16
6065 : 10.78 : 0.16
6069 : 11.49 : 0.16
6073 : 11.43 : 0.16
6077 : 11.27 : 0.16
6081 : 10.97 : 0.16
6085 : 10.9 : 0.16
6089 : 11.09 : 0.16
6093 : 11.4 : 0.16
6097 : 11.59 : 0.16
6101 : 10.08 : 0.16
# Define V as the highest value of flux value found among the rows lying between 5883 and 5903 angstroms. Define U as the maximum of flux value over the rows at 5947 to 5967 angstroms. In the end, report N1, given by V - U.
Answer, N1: -2.2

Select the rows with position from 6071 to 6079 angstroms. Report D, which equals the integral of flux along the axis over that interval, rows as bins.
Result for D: 91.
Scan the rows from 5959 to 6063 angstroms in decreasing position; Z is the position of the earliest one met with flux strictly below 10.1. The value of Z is 6009 angstroms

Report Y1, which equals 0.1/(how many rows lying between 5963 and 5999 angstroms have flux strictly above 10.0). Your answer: 0.0143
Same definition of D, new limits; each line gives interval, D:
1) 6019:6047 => 305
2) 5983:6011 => 291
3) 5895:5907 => 85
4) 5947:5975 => 283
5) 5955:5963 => 80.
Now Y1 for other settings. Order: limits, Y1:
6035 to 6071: 0.0111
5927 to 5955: 0.0200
